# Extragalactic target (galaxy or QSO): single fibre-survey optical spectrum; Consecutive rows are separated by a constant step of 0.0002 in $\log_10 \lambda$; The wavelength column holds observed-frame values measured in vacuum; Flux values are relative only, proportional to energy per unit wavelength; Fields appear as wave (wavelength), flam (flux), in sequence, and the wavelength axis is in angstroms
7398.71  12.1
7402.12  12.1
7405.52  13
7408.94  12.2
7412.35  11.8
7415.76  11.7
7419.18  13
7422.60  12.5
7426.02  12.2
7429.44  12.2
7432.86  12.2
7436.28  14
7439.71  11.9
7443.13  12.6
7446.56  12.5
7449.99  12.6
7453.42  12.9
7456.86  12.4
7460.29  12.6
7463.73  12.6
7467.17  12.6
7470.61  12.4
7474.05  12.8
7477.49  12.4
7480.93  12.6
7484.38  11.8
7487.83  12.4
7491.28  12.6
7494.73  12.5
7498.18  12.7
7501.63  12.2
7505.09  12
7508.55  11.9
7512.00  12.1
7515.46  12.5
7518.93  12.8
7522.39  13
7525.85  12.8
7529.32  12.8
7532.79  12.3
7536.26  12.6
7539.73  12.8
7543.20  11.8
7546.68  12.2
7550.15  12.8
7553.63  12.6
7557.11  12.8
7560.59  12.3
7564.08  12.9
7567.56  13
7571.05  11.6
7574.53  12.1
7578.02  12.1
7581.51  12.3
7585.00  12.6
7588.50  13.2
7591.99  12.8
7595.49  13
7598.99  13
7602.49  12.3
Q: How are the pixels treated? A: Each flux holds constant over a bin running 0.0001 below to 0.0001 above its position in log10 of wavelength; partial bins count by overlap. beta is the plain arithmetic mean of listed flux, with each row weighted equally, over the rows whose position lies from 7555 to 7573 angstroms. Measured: 12.5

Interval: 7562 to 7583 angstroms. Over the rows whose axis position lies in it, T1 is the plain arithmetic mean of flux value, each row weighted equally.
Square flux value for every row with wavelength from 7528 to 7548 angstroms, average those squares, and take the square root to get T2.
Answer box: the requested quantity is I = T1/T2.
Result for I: 0.99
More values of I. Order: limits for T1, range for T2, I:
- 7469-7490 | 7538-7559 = 0.99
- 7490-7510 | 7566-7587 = 1.00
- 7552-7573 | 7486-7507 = 1.01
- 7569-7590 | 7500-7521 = 1.01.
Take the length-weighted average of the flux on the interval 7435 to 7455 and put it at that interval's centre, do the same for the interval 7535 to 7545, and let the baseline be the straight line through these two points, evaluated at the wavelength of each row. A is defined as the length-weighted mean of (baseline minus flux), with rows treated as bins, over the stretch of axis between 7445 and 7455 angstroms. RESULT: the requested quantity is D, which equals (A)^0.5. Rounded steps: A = 0.040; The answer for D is 0.199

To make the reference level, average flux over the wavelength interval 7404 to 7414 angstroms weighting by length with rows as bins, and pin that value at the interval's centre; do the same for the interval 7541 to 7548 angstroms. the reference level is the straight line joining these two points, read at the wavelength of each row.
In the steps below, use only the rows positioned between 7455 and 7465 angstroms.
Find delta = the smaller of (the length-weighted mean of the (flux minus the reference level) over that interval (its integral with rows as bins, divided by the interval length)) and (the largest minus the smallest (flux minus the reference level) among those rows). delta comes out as 0.2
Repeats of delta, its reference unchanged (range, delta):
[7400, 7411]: 0.1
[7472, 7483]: 0.4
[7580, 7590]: 0.7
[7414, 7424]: 0.1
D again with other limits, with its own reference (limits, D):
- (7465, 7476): 0.194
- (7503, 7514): 0.693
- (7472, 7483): 0.199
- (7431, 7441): 0.170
